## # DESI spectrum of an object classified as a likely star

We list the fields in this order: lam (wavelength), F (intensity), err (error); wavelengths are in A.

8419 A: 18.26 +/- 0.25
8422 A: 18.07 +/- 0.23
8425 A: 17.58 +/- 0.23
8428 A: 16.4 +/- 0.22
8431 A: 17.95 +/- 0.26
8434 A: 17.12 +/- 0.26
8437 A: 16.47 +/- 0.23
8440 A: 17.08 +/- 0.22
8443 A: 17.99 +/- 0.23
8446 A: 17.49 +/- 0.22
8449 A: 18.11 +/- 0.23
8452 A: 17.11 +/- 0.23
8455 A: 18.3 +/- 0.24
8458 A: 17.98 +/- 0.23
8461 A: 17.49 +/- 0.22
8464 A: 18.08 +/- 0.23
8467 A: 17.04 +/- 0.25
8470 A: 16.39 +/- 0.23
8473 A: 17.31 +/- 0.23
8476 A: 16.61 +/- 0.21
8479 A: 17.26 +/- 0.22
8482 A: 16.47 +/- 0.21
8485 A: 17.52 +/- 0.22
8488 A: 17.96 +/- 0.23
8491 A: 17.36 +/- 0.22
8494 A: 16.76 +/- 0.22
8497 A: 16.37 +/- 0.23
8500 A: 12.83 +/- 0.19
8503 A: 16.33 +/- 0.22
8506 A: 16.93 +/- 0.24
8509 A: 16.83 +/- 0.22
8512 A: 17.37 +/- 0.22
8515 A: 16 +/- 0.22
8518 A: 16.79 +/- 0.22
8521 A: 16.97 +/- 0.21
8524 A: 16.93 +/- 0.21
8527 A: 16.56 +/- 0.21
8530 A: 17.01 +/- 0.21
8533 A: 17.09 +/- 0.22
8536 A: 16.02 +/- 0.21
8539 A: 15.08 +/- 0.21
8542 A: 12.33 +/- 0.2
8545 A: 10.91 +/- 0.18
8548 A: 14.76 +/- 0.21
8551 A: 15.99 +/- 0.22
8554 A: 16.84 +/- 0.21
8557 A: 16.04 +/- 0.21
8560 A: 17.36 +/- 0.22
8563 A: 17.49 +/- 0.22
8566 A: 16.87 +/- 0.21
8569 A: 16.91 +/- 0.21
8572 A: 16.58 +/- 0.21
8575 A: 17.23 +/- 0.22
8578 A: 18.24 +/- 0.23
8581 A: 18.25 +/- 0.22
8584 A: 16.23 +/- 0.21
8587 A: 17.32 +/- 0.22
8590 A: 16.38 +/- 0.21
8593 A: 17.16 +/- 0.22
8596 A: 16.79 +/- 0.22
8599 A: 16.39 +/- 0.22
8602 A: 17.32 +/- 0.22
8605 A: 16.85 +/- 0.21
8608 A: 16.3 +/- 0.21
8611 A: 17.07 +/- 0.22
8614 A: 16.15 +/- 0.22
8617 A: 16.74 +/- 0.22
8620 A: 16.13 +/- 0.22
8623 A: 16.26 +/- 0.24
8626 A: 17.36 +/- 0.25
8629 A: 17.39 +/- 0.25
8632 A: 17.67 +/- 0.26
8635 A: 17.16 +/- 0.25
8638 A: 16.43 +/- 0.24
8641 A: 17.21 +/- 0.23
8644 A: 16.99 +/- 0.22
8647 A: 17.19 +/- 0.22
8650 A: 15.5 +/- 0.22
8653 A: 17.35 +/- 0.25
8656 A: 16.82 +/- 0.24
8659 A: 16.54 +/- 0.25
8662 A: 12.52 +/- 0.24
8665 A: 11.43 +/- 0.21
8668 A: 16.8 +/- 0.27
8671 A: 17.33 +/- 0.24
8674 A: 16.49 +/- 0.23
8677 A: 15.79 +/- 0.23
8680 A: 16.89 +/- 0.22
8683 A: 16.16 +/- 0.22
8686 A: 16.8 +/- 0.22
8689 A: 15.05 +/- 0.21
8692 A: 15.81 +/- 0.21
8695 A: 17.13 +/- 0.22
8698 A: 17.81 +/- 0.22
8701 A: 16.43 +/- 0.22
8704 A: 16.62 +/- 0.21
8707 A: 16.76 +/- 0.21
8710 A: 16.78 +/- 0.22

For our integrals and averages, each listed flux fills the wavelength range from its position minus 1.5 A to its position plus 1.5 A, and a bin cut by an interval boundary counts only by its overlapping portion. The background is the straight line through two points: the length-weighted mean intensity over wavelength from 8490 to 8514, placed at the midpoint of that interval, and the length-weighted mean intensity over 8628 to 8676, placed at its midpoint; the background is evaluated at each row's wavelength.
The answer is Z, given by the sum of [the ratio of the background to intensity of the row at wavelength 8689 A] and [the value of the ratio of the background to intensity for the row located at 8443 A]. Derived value 1.99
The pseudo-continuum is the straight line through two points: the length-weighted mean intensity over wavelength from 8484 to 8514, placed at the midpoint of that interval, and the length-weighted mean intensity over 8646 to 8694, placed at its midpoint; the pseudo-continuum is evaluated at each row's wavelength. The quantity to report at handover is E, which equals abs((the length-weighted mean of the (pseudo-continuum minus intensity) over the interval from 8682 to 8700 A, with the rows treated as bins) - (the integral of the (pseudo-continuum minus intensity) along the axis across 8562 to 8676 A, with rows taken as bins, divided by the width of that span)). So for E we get 0.1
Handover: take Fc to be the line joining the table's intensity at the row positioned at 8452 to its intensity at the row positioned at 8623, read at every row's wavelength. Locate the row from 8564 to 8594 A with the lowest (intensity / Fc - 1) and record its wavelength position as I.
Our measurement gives 8584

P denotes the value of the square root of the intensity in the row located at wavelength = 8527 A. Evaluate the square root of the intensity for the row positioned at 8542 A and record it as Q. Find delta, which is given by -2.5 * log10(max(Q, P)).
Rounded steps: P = 4.07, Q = 3.51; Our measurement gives -1.52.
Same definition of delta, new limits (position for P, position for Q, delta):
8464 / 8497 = -1.57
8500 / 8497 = -1.52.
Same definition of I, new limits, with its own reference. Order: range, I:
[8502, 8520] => 8515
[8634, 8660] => 8650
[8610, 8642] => 8614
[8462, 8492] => 8470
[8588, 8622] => 8614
